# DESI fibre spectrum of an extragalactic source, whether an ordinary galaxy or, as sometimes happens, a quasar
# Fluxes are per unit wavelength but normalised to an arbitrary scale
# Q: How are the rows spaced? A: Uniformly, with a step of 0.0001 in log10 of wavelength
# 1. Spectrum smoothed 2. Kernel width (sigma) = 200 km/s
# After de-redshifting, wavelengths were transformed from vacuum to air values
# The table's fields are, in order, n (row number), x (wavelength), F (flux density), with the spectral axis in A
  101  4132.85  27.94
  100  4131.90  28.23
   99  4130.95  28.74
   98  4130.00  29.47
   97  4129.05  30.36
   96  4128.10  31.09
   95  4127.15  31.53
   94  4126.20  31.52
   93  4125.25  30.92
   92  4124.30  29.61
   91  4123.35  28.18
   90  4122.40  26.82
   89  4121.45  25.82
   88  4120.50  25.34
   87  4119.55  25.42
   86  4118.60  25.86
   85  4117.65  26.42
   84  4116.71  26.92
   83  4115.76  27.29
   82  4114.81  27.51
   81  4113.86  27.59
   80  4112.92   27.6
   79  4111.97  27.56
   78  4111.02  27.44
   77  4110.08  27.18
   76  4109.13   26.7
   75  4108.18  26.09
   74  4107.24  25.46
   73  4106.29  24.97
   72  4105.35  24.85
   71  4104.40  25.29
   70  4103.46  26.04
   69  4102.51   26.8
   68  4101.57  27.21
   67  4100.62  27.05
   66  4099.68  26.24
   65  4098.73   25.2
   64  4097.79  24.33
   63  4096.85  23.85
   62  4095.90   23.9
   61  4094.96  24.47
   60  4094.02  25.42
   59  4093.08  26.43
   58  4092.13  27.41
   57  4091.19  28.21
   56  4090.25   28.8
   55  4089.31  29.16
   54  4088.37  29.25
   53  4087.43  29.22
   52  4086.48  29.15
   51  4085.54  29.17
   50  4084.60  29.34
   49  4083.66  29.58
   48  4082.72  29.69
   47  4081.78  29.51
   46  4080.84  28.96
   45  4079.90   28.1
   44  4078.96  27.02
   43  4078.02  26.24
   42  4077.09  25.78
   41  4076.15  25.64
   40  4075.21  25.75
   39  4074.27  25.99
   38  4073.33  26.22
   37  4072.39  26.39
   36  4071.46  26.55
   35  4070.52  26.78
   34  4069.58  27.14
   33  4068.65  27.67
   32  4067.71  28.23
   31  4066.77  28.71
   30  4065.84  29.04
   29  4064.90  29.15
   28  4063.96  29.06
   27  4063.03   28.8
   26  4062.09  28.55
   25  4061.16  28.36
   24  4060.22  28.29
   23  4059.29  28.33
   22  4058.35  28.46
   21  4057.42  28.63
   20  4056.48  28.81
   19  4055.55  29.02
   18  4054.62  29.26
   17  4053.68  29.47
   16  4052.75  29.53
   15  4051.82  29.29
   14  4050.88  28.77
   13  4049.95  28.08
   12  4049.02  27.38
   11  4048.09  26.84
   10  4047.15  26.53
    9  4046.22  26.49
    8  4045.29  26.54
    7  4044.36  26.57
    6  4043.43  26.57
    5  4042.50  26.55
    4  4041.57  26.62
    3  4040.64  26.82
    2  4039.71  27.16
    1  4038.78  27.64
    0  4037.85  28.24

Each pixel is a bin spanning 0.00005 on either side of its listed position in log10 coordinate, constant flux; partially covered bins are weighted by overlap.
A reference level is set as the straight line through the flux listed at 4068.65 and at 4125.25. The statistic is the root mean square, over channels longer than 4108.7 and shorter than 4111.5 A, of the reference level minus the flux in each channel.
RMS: 3.0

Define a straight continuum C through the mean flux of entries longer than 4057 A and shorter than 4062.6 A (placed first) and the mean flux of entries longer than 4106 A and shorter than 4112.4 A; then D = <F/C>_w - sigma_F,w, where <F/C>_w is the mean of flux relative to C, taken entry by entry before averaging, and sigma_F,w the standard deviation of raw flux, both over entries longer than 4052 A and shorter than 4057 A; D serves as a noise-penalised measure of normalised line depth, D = 0.7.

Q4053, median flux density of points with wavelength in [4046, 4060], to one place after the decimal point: 28.6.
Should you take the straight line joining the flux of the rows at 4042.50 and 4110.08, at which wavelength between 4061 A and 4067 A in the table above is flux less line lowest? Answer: 4061.16 A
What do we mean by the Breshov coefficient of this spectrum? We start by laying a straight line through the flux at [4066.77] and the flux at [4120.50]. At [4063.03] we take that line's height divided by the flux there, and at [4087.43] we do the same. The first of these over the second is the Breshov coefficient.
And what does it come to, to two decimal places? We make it 1.07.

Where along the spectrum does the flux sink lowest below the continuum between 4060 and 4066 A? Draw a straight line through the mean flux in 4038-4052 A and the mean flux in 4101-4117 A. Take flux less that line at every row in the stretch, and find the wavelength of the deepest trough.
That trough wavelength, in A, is 4060.22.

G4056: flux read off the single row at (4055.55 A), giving 29.02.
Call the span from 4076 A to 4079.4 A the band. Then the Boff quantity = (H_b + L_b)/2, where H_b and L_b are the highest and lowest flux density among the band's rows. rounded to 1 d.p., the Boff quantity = 26.3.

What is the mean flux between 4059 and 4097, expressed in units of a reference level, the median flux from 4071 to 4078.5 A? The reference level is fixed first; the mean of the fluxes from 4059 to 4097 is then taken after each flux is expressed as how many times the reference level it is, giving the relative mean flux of 1.06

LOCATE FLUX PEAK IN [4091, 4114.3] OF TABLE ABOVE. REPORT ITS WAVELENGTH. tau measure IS 4091.19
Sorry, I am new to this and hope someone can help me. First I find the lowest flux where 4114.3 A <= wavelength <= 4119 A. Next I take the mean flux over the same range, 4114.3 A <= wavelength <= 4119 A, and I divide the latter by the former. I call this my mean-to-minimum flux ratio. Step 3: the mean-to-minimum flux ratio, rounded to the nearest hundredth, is 1.04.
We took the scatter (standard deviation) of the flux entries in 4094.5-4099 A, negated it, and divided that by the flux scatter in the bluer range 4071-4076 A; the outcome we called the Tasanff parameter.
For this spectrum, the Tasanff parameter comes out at -1.7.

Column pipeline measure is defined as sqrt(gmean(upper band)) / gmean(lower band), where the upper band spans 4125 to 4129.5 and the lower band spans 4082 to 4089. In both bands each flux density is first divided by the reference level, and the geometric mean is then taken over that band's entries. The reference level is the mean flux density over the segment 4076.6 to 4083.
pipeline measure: 1.00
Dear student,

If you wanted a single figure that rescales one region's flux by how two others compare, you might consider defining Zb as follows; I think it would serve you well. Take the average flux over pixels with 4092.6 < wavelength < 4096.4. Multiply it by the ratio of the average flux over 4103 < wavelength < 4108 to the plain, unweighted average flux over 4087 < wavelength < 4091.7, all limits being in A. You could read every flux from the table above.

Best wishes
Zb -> 22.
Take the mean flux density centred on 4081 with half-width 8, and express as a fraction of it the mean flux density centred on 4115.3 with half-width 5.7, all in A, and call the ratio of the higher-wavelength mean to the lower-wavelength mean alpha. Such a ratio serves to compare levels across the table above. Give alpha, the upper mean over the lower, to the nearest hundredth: 0.96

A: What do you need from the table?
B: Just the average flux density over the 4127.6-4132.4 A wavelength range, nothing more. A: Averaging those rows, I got 29.6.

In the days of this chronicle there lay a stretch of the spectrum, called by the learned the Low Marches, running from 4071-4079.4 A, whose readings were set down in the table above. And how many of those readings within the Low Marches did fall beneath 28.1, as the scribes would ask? 9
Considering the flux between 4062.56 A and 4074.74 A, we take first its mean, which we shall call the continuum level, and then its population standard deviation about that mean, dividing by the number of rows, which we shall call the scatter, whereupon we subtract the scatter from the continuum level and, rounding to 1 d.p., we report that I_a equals 26.5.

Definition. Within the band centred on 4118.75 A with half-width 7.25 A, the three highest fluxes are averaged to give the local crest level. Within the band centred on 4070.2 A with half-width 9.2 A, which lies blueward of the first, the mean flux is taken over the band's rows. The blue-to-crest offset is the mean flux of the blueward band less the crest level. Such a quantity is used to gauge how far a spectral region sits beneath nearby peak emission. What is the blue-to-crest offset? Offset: -2.2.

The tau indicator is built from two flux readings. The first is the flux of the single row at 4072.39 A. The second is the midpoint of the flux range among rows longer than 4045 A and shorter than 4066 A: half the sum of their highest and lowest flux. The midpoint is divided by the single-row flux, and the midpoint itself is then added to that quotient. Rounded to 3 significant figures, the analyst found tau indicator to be 29.1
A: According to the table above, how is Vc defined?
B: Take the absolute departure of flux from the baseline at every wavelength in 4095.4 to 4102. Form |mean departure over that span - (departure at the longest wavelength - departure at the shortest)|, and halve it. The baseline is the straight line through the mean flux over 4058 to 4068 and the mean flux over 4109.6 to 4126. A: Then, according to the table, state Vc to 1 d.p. 2.9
